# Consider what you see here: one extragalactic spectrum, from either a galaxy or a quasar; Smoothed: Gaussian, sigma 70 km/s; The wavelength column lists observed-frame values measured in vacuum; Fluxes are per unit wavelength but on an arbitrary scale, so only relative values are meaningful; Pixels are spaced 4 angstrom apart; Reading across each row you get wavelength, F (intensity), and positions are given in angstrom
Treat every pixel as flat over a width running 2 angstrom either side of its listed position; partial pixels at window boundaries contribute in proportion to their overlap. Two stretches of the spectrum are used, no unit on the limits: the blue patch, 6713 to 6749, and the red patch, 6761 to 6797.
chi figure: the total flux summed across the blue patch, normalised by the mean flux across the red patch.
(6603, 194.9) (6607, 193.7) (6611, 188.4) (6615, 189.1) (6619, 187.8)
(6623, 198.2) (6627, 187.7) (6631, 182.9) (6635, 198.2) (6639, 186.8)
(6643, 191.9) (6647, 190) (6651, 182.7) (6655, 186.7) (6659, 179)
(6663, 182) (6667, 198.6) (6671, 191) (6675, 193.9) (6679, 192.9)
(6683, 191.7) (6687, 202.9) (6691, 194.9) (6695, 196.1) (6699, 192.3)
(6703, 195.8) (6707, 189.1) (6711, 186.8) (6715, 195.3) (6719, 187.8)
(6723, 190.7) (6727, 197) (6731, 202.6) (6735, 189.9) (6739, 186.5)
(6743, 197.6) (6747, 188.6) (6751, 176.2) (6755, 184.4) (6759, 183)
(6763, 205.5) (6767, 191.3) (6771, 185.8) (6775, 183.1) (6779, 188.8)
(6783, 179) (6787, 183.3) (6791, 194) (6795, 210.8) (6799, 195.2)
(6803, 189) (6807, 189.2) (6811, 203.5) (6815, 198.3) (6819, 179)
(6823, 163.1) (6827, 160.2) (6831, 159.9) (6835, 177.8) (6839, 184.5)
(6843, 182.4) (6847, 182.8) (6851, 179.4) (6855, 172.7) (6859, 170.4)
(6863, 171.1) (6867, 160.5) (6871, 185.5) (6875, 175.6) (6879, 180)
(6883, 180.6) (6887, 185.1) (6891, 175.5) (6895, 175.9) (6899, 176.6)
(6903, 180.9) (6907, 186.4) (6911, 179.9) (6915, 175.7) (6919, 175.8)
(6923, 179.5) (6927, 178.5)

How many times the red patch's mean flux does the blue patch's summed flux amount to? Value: 9.1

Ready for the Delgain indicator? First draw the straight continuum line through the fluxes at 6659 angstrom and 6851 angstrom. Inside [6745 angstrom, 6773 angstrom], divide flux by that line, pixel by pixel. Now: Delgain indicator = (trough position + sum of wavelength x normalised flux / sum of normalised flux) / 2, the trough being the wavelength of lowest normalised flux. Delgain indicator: 6755.1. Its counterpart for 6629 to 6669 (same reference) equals 6654.0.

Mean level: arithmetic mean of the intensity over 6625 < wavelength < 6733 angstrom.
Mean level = 191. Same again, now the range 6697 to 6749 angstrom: 192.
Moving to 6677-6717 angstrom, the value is 194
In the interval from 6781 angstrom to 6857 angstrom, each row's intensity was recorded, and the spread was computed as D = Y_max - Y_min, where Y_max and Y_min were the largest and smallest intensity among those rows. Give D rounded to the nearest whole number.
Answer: 51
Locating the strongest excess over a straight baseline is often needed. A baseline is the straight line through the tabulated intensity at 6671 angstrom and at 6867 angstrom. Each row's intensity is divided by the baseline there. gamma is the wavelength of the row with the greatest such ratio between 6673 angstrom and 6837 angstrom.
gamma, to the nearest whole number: 6795 angstrom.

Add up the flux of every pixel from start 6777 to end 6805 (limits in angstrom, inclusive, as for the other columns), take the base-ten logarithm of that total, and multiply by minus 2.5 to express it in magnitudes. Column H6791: -7.82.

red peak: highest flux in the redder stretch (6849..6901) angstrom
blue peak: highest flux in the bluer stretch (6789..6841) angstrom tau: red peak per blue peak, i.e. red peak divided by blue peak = 0.88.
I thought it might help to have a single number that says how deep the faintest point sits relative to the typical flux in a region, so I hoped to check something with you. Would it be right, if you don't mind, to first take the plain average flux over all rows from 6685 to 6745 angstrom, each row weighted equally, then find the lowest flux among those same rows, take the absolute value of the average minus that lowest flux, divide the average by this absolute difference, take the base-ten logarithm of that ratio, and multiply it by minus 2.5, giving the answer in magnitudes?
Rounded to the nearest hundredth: -3.58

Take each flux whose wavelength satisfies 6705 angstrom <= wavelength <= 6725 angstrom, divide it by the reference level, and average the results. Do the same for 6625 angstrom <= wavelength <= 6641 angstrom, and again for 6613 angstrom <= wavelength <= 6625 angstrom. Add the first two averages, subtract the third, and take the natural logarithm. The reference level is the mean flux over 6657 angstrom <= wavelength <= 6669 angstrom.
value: 0.00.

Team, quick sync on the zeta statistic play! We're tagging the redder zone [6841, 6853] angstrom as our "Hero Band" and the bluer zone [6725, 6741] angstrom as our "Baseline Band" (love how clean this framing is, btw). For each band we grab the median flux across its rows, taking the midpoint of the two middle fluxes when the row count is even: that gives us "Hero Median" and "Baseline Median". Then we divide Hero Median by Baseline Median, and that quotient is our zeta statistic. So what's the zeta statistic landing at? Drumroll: 0.943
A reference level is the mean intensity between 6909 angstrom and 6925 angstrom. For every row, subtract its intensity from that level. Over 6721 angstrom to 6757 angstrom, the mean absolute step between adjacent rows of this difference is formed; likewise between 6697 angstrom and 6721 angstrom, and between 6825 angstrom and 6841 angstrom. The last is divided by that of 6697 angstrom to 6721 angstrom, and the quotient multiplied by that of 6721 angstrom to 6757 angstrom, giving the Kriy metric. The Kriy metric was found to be 13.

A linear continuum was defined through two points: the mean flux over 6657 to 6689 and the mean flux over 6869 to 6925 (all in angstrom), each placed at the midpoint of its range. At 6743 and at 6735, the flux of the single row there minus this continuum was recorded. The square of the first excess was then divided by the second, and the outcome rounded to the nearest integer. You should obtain 56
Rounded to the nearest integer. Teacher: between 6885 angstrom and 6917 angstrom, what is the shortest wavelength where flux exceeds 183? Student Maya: 6887 angstrom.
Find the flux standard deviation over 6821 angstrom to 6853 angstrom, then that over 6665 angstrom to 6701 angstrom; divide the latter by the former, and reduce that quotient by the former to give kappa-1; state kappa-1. -10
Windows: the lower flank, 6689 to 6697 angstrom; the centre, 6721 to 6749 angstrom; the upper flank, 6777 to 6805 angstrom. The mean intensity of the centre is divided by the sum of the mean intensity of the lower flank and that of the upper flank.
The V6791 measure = 0.499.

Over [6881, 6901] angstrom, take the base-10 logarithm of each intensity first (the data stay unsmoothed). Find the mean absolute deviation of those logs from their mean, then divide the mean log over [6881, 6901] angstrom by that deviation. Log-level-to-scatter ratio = 283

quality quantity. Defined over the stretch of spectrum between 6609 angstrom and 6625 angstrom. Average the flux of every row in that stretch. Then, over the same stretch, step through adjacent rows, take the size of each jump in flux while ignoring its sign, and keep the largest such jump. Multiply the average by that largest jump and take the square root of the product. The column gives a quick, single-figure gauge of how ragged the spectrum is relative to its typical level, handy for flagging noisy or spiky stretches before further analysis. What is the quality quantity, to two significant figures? 45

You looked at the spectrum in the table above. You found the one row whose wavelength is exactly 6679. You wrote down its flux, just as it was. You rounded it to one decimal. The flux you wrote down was 192.9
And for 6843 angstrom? 182.4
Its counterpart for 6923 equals 179.5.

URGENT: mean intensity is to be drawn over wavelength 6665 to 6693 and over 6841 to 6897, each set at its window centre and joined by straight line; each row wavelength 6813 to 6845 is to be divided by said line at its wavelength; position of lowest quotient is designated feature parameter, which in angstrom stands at 6827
